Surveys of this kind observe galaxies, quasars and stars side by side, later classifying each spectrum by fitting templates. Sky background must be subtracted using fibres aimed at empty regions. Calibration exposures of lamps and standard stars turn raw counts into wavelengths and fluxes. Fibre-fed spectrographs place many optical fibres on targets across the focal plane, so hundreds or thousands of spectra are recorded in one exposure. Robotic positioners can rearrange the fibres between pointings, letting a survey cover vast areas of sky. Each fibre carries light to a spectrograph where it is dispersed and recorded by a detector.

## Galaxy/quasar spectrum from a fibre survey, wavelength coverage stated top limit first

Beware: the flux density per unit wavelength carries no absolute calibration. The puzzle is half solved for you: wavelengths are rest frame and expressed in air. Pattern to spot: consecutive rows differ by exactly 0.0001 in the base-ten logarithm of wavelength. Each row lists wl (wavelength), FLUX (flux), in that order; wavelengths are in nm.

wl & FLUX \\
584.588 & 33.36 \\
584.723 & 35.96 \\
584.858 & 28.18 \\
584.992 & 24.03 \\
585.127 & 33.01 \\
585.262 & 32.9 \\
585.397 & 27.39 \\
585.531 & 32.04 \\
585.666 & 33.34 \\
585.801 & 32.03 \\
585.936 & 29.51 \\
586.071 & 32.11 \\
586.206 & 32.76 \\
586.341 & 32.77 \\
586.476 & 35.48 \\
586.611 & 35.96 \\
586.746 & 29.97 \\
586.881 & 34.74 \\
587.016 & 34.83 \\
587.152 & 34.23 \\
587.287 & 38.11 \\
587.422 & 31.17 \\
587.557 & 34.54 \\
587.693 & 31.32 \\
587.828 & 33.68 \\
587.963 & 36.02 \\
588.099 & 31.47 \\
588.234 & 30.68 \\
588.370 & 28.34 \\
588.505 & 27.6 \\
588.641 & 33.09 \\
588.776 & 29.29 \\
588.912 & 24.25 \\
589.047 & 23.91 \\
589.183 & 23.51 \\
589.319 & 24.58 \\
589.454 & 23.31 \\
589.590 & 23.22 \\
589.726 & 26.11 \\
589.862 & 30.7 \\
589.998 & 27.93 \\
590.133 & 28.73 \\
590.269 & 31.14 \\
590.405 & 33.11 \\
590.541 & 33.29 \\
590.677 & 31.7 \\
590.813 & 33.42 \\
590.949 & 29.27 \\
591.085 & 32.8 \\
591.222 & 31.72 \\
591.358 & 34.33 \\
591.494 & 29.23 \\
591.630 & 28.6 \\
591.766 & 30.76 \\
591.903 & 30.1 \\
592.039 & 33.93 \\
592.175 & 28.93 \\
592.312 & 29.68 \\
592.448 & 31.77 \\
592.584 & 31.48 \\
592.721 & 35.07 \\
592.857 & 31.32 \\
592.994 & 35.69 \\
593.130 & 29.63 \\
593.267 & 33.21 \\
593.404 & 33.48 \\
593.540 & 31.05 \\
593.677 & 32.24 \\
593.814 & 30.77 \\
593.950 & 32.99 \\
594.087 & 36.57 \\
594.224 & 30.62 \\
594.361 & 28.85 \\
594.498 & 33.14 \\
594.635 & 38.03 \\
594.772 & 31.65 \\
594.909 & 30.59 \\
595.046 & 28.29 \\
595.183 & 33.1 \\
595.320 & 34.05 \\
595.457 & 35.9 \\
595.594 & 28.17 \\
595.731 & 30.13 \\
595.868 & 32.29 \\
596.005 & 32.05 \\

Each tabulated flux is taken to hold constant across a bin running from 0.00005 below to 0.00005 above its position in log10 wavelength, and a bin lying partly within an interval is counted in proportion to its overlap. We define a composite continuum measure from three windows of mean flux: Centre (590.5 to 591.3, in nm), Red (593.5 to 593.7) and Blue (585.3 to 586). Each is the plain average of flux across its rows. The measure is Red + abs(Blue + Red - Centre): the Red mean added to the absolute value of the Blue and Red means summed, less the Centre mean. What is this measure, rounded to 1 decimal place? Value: 62.1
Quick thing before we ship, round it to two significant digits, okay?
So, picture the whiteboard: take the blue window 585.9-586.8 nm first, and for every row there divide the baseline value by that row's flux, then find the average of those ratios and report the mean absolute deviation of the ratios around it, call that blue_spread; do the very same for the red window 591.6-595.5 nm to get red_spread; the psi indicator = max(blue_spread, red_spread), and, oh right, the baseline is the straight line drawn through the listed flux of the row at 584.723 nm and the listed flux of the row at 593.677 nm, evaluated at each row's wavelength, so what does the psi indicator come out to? 0.069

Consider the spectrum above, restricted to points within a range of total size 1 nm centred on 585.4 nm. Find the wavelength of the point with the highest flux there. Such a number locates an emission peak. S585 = 585.666 nm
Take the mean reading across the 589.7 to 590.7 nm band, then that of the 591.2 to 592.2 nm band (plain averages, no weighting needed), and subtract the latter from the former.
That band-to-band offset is -0.6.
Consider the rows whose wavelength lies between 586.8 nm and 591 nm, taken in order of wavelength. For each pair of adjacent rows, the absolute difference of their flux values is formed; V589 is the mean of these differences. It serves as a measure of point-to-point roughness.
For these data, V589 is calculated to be 2.4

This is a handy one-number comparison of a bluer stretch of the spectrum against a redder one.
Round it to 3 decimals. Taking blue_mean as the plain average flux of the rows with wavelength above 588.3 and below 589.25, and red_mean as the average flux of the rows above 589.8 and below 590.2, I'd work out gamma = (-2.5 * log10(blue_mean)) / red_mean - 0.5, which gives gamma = -0.623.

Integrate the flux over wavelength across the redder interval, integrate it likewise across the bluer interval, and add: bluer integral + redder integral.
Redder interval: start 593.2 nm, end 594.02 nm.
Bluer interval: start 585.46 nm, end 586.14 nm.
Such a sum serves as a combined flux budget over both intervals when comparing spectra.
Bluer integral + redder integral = 48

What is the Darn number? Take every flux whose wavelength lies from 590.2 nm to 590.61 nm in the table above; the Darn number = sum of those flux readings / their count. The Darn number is 32.5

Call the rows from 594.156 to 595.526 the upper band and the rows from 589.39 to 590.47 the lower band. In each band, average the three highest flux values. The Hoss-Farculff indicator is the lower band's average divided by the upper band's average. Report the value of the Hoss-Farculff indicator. 0.88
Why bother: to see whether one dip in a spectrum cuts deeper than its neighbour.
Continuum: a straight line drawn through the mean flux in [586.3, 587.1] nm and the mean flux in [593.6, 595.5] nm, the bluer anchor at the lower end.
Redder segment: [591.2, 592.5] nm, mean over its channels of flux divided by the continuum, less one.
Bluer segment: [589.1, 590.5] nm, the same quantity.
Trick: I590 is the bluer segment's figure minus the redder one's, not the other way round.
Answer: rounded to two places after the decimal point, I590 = -0.12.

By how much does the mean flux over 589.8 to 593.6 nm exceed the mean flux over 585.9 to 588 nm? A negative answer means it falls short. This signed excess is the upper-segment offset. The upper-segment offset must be -2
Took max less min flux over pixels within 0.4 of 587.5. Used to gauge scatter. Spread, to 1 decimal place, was 6.9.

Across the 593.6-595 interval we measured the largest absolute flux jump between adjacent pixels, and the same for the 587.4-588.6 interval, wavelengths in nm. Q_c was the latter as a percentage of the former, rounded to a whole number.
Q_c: 71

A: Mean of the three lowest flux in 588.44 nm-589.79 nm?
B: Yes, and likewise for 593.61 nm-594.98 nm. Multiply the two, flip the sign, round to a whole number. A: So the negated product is -701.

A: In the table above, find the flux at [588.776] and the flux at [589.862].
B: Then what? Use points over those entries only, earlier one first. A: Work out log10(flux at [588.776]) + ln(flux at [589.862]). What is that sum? 4.89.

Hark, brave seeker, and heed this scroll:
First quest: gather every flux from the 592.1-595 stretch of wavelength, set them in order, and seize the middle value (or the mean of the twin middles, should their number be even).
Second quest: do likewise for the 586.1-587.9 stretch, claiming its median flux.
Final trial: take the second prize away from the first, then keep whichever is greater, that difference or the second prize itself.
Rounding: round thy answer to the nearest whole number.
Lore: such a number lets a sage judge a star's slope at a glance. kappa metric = 34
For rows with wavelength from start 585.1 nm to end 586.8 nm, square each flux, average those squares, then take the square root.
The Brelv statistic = 32.3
